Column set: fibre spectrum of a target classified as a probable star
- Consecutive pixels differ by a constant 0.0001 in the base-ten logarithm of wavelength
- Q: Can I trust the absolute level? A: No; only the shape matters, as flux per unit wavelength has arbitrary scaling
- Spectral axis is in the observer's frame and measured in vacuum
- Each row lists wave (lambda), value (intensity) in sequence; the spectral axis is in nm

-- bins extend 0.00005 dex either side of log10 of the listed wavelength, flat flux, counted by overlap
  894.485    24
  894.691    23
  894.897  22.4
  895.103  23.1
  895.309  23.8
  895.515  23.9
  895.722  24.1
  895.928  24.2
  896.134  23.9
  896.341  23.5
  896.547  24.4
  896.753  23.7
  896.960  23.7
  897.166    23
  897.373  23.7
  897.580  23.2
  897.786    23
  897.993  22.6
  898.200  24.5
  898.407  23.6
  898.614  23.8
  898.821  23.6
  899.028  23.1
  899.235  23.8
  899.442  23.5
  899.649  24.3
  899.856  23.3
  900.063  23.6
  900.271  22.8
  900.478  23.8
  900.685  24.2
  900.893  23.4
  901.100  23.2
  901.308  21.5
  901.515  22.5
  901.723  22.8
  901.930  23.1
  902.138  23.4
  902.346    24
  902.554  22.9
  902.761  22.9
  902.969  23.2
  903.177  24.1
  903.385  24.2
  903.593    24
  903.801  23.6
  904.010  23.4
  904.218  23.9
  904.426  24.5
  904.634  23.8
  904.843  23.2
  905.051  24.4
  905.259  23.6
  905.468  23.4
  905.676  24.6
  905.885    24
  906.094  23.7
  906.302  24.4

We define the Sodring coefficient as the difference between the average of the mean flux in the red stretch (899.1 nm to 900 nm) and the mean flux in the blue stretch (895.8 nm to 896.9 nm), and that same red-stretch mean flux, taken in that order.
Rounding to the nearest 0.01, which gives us 0.11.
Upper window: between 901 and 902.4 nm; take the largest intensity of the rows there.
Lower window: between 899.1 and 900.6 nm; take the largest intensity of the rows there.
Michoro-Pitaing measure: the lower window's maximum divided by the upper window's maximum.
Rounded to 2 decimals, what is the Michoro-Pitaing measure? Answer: 1.01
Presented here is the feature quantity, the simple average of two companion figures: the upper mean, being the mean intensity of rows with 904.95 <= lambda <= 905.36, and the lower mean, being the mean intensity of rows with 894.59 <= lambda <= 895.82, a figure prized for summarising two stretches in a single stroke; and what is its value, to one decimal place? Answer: 23.7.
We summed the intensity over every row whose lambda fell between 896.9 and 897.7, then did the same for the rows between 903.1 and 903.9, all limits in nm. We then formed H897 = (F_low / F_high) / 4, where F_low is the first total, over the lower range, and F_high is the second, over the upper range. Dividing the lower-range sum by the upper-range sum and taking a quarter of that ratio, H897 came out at 0.24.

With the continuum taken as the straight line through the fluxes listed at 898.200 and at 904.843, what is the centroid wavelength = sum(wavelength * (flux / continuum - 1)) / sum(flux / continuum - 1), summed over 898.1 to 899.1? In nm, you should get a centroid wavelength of 898.76 nm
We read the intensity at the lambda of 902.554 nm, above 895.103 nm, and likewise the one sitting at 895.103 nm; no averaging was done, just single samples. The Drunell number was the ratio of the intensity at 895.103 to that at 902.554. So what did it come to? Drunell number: 1.01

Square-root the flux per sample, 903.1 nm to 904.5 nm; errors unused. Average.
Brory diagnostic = 4.89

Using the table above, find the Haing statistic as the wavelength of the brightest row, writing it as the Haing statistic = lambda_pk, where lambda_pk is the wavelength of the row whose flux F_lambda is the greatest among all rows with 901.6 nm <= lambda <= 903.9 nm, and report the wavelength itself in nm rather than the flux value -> 903.385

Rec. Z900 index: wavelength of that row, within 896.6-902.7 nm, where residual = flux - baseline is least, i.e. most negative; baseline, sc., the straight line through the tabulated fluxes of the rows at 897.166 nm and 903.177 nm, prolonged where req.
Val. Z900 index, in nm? 901.308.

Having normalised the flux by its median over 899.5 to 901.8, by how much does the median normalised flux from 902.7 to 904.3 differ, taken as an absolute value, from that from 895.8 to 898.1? 0.0021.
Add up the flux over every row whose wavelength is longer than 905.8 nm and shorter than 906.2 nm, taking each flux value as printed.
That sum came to 47.7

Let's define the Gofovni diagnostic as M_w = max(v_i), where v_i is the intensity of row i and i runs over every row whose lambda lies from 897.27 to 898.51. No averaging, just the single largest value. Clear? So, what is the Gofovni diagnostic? 24.5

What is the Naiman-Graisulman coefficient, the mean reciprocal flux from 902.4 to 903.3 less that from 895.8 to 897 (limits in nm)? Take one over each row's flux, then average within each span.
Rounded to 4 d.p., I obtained 0.0011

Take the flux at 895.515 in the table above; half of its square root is 2.44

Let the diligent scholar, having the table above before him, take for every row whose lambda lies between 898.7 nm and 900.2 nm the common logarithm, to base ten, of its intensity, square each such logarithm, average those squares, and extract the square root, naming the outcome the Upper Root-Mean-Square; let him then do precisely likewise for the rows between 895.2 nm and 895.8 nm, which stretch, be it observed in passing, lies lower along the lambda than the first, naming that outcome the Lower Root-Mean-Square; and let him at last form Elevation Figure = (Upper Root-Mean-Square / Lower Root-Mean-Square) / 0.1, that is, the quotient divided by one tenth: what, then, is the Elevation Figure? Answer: 9.96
